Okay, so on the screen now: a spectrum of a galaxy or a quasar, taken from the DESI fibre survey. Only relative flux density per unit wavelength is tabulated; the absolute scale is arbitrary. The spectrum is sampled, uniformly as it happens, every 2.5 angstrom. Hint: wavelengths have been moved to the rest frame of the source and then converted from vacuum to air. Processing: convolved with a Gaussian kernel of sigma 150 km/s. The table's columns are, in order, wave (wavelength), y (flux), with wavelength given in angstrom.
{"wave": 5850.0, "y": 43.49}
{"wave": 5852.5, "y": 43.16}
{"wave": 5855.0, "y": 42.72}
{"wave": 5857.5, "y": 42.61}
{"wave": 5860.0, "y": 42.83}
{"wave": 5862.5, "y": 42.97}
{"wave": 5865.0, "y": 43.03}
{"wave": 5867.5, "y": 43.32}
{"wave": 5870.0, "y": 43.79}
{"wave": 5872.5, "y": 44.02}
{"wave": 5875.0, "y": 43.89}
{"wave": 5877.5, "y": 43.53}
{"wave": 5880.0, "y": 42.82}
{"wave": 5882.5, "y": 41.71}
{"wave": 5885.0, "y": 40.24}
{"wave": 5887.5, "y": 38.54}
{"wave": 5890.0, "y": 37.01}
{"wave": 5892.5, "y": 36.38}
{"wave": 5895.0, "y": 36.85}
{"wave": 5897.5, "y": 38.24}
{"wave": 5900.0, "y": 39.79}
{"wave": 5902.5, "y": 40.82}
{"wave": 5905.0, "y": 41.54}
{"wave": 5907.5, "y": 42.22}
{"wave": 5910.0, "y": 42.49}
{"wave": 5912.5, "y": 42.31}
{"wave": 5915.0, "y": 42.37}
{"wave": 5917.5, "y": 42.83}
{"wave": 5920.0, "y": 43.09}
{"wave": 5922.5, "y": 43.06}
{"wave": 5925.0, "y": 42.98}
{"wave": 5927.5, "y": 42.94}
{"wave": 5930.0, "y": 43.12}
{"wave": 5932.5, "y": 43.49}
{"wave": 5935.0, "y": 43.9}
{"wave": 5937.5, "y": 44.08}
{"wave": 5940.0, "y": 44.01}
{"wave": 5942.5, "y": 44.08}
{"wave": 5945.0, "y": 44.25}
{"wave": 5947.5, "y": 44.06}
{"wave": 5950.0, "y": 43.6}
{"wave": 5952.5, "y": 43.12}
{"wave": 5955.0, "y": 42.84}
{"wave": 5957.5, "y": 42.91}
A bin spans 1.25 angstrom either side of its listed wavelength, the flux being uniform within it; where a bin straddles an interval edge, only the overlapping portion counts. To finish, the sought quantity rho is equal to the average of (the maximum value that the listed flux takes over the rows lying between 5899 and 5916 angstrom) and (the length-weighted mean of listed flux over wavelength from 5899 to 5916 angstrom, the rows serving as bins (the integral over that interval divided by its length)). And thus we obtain 42.1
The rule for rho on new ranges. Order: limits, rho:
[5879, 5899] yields 40.9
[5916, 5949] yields 43.9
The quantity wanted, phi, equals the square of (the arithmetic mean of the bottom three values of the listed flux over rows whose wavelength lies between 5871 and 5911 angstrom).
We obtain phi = 1350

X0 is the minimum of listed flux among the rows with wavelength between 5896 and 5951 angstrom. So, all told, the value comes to 38.24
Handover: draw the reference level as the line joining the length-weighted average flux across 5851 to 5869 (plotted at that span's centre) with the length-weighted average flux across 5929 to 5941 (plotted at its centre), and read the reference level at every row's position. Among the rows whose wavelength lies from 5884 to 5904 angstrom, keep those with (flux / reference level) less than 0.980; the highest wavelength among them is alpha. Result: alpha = 5902.5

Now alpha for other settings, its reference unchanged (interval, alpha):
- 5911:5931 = 5915.0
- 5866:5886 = 5885.0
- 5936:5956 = 5955.0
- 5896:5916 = 5915.0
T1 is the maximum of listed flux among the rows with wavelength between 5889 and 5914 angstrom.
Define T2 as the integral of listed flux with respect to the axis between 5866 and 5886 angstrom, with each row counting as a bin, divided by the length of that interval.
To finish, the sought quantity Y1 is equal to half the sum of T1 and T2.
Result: 42.7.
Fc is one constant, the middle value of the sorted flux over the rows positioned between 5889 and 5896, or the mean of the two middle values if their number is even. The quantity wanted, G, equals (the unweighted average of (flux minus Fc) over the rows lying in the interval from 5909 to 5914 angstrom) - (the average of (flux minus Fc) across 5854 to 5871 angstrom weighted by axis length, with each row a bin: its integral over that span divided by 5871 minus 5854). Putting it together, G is -0.6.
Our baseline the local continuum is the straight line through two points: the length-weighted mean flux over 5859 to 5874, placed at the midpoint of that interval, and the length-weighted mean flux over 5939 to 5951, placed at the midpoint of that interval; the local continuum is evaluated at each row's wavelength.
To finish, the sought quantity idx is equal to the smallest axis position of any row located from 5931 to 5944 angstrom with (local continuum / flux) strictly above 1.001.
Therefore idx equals 5932.5 angstrom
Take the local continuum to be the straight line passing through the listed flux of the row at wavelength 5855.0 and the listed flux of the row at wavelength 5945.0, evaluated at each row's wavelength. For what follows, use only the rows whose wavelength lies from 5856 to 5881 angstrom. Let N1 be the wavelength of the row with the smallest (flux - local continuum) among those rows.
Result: 5880.0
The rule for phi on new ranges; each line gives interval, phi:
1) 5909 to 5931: 1797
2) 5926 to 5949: 1865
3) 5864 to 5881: 1854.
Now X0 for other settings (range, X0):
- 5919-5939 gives 42.94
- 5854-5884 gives 41.71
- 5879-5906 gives 36.38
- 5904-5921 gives 41.54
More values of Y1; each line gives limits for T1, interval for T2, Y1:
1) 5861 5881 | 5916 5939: 43.6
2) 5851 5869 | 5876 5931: 42.2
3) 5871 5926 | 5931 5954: 43.9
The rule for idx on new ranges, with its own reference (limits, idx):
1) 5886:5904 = 5887.5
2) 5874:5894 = 5880.0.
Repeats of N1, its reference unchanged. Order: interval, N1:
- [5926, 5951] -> 5927.5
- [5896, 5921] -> 5897.5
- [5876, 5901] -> 5892.5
